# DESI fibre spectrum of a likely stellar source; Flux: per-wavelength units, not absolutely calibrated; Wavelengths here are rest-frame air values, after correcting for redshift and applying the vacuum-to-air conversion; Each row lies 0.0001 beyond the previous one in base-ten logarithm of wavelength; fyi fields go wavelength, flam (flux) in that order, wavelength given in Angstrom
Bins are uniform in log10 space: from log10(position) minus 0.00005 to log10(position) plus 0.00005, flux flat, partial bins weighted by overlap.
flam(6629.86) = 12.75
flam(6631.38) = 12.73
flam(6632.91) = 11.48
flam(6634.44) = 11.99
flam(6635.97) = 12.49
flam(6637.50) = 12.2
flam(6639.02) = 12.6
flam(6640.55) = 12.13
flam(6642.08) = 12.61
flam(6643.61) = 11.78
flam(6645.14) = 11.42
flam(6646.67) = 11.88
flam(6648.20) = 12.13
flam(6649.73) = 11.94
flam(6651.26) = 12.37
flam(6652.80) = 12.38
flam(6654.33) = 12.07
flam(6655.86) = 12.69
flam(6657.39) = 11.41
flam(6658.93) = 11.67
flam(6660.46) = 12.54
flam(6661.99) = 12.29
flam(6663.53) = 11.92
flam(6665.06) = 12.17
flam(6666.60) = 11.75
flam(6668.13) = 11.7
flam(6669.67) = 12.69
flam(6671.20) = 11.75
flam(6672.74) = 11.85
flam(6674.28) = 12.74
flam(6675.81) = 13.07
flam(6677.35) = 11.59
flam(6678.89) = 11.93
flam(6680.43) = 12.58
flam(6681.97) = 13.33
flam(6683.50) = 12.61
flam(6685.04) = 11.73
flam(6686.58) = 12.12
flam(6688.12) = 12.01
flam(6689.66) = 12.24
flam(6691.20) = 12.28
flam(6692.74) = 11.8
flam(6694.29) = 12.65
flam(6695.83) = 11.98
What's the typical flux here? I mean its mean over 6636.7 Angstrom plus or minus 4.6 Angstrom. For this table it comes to 12.1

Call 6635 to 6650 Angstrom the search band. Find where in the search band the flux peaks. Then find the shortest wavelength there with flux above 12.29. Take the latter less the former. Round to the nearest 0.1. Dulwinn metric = -6.1 Angstrom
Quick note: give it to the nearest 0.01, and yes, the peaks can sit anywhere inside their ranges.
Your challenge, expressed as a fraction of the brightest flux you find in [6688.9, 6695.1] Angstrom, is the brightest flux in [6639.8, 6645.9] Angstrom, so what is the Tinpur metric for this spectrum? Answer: 1.00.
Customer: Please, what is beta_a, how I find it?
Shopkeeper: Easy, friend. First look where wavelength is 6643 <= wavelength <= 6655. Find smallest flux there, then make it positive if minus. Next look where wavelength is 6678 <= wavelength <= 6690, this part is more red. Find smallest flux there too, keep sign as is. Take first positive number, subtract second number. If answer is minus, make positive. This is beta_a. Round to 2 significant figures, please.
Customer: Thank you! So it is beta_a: 0.31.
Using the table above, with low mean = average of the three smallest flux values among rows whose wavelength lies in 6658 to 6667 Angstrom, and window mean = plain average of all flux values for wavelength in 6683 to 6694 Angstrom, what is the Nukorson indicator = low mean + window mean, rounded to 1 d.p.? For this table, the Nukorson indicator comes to 23.9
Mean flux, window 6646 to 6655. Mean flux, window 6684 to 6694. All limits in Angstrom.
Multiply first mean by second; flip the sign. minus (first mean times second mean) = -146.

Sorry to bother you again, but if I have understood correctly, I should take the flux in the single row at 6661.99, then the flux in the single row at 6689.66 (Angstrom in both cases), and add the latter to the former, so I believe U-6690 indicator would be 24.53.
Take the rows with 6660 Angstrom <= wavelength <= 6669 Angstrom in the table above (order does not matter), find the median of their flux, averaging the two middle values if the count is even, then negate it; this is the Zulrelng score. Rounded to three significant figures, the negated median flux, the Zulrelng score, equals -12.0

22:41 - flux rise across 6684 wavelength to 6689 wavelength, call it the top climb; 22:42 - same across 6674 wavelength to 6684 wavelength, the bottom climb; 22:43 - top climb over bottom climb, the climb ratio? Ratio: -2.2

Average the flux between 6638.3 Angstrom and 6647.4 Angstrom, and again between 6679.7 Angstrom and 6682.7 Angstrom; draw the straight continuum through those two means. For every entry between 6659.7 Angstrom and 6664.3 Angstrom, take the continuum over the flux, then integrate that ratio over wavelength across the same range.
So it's 4.70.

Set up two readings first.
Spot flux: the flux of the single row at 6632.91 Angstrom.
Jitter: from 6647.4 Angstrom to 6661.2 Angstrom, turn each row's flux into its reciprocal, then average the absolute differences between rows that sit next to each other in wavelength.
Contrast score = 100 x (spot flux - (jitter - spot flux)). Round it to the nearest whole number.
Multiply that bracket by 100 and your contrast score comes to 2296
